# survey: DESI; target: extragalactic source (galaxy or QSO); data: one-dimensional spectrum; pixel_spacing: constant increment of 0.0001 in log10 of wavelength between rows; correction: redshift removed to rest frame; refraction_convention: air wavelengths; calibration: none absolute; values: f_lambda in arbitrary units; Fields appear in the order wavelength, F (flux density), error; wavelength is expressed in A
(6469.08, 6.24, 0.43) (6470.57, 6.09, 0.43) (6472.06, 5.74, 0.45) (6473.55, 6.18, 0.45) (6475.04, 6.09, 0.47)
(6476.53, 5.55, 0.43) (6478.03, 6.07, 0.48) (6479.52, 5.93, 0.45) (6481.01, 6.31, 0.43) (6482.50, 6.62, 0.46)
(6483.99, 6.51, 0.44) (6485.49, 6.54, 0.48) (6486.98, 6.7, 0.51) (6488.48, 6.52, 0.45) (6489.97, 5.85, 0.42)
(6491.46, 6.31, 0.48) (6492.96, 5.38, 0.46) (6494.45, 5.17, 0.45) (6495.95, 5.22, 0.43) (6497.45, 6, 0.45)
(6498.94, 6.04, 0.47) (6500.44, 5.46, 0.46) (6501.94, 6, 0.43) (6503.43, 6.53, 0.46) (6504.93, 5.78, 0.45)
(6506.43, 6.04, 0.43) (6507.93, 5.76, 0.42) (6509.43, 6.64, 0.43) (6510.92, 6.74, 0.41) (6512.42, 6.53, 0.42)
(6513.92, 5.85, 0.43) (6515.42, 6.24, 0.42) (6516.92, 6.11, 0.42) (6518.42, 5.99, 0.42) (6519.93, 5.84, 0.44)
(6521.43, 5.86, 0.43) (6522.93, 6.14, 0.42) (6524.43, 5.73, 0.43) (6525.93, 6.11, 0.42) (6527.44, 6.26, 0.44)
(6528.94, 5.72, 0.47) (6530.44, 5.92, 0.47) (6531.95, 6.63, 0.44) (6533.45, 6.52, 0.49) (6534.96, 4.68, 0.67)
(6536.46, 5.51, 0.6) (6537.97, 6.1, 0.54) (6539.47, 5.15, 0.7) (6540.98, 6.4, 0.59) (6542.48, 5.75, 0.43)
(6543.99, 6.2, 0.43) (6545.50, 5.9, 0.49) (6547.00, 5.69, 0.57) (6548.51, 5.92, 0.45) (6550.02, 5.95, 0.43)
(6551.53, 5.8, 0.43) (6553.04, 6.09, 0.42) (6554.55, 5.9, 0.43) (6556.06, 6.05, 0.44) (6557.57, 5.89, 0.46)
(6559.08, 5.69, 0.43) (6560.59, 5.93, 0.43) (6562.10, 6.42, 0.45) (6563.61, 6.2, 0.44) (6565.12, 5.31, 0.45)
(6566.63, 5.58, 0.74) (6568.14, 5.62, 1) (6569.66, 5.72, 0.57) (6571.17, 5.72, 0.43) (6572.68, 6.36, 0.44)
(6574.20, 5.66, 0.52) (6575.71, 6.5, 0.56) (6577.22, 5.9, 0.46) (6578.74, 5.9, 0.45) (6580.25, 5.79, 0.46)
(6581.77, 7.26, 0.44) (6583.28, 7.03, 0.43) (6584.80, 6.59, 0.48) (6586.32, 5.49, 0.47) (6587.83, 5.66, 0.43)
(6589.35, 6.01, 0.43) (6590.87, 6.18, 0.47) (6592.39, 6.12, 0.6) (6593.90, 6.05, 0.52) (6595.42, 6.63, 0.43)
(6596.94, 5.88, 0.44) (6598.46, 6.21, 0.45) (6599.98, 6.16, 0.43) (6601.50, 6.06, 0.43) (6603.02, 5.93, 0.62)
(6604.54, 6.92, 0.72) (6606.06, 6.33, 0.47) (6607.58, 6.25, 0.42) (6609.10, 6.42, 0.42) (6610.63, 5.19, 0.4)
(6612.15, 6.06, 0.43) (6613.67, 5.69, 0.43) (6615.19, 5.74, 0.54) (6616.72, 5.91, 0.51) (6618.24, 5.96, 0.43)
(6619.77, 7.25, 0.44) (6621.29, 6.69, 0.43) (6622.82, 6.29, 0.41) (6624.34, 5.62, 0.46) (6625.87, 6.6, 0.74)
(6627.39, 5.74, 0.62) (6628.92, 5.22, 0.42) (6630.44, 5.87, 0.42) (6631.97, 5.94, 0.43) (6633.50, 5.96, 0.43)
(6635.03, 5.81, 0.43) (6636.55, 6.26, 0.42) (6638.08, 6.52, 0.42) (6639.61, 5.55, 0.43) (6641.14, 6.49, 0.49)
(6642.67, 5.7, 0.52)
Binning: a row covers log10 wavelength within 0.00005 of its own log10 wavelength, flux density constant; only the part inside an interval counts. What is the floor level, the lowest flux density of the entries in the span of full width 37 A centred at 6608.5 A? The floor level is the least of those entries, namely 5.19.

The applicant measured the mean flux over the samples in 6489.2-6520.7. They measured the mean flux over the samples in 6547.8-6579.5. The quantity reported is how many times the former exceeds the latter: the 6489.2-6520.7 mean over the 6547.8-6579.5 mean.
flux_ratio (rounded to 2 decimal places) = 1.01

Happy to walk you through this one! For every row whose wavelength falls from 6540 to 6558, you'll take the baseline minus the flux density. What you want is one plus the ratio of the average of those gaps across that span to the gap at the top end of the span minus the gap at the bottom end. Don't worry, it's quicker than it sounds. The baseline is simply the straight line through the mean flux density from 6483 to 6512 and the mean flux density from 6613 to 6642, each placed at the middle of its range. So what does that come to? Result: 1.2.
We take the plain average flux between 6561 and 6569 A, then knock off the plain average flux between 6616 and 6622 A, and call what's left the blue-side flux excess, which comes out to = -0.6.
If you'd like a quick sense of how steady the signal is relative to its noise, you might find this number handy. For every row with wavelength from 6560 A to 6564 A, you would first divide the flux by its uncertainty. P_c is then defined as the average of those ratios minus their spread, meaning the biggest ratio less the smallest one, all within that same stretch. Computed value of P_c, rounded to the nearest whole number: 14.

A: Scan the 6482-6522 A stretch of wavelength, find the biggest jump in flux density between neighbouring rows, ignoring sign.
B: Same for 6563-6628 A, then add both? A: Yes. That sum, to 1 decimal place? 2.4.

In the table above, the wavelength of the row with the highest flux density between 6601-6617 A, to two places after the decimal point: 6604.54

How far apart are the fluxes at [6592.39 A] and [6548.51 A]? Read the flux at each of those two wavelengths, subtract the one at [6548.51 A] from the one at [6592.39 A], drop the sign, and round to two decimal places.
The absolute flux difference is 0.20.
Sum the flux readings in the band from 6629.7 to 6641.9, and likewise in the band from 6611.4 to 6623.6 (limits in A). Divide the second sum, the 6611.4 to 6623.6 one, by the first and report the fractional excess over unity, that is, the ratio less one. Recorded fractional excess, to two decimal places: 0.02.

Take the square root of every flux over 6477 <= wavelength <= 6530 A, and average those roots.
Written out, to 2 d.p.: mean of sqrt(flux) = 2.46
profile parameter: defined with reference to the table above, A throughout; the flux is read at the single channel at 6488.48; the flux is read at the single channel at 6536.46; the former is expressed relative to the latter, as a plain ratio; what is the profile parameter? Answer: 1.18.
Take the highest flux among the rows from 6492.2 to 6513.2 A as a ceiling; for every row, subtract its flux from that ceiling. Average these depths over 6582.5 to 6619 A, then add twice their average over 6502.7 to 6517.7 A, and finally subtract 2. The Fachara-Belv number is -0.33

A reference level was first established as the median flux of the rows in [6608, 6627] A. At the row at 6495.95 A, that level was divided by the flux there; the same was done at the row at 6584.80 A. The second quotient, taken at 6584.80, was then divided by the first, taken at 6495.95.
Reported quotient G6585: 0.79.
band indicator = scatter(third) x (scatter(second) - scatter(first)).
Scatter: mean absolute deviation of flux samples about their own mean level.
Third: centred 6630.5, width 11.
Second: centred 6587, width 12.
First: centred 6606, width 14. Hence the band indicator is 0.050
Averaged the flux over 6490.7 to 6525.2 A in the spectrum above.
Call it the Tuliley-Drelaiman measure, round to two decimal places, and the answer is 5.97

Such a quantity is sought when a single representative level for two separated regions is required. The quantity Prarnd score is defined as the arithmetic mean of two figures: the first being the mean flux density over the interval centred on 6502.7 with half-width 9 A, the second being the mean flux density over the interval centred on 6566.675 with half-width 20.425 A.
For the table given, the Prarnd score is 5.97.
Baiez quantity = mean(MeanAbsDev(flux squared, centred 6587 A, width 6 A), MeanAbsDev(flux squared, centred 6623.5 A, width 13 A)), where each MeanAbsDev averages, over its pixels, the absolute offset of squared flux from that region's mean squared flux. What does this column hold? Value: 5.5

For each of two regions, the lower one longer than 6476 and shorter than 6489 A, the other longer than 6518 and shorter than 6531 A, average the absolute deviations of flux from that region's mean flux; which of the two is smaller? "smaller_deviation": 0.154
